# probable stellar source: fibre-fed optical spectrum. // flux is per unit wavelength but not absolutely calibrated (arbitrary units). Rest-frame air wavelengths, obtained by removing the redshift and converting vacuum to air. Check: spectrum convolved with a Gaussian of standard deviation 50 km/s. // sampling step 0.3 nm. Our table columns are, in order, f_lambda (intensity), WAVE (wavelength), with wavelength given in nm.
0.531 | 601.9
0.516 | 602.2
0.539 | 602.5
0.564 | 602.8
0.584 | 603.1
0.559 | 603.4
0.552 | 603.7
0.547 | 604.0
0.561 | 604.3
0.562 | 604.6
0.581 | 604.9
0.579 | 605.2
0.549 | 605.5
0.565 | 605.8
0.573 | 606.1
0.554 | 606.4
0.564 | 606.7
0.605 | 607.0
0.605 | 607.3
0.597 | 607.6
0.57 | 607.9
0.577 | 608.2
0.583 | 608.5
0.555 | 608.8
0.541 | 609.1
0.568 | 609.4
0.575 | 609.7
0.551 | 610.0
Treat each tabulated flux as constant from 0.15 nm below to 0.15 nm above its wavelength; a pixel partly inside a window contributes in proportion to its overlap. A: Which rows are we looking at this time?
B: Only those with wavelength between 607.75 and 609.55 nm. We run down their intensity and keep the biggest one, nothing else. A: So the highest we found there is 0.583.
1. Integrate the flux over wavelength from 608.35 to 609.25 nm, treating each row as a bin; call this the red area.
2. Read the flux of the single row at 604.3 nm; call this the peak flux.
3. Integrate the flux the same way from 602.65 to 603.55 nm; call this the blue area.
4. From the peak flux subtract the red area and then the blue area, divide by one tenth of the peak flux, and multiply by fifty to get -405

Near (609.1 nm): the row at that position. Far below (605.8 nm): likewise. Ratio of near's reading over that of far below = 0.96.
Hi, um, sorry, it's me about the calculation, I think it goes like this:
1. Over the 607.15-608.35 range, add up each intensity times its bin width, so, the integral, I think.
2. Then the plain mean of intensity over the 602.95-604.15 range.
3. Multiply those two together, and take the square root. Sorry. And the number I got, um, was 0.628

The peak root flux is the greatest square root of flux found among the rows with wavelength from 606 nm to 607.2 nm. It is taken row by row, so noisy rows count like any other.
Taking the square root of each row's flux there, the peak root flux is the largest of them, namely 0.778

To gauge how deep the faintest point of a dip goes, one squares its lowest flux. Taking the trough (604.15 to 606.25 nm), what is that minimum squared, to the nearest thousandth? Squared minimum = 0.301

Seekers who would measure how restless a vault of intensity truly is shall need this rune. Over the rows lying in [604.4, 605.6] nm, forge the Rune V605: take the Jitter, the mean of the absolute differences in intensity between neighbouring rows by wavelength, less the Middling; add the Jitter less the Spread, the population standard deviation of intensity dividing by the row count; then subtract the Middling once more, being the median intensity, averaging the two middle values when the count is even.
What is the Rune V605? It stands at -1.12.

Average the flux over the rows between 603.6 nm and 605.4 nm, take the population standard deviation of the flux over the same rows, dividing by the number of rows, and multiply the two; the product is 0.0071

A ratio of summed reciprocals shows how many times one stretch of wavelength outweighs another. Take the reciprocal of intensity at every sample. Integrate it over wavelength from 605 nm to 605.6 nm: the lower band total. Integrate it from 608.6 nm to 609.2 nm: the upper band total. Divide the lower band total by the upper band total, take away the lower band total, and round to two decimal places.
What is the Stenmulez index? -0.09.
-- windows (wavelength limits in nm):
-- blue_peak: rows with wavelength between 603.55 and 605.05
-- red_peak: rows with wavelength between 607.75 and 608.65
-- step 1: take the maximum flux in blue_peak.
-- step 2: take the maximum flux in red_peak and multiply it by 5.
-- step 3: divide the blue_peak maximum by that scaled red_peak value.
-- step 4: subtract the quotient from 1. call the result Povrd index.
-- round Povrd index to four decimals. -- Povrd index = 0.8007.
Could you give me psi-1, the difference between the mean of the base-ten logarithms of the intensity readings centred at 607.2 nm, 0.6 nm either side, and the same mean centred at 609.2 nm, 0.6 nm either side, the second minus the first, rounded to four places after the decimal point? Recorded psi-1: -0.0248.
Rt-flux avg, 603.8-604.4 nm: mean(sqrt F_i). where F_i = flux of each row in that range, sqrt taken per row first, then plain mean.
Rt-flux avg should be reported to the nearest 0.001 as 0.744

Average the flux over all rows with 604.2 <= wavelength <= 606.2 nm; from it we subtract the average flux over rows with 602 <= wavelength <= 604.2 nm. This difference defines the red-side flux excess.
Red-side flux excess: 0.016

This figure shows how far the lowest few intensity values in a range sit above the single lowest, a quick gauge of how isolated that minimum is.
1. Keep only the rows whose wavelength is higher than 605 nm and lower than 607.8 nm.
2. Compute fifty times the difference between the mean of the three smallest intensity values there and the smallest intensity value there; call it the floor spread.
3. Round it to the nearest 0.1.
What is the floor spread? 0.3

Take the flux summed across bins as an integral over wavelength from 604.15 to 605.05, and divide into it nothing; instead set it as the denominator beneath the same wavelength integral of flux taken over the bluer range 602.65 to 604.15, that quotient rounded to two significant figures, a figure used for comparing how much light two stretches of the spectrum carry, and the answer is 1.6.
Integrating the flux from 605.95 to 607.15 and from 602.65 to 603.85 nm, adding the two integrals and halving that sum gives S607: 0.683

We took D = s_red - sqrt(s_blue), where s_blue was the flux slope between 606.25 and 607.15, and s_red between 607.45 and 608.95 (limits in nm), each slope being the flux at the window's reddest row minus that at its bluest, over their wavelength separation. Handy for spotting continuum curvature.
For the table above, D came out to -0.33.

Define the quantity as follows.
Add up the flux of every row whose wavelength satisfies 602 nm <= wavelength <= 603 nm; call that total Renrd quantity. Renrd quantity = 1.6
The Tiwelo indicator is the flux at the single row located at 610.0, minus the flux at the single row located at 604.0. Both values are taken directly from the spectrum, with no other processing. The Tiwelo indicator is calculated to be 0.00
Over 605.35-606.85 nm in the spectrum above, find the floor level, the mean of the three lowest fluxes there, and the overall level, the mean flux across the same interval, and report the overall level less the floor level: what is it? 0.0053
